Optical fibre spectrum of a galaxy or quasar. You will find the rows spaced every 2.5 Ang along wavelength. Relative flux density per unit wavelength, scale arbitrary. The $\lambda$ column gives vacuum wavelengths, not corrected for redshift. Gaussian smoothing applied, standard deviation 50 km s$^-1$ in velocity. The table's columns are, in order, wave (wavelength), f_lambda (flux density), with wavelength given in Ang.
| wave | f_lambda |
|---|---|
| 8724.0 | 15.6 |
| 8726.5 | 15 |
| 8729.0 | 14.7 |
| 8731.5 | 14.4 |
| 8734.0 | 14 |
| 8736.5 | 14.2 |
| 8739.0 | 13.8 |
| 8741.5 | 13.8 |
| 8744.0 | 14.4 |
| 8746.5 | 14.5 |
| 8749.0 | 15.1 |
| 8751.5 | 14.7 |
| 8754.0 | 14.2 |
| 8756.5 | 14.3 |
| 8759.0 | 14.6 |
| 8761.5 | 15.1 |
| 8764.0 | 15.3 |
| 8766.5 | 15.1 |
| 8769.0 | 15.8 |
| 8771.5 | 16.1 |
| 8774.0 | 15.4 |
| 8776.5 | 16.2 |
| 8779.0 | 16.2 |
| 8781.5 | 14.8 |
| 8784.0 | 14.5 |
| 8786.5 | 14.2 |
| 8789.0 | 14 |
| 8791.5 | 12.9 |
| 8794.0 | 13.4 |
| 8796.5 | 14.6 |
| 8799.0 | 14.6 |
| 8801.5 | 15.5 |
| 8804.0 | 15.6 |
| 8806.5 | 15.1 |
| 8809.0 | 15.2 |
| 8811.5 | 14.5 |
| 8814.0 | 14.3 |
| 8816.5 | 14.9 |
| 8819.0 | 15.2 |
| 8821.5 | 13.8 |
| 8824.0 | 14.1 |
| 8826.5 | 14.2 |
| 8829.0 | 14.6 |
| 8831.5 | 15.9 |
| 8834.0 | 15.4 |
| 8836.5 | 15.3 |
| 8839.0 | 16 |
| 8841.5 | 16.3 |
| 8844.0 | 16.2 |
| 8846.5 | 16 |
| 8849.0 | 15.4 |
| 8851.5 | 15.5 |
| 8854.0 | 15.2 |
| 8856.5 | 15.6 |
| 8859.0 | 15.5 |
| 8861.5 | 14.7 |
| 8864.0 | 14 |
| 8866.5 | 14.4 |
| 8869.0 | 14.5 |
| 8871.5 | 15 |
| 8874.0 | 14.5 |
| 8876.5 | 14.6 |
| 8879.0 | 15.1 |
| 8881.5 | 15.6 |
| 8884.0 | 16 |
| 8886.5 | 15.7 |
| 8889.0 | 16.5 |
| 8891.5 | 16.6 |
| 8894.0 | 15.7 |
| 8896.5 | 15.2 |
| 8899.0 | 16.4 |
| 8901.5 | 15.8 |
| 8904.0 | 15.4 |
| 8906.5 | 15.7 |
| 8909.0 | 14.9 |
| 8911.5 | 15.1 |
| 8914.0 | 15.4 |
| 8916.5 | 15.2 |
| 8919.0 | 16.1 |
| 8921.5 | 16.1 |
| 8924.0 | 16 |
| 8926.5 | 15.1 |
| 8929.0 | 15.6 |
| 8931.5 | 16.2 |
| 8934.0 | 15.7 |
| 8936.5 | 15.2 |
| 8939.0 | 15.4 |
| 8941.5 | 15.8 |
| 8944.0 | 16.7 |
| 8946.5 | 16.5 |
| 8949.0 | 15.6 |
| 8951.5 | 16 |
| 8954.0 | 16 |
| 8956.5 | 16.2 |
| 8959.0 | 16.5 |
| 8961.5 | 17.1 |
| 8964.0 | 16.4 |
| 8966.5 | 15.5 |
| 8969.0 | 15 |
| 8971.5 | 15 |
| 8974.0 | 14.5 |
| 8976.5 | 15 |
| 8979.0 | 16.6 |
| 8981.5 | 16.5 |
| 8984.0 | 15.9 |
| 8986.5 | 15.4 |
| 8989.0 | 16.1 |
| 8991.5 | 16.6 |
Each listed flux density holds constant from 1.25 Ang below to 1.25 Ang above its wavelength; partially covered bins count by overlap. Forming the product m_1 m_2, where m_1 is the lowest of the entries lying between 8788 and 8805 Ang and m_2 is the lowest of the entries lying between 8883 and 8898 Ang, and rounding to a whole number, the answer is 196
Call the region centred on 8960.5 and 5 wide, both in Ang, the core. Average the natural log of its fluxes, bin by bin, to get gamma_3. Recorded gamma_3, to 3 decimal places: 2.821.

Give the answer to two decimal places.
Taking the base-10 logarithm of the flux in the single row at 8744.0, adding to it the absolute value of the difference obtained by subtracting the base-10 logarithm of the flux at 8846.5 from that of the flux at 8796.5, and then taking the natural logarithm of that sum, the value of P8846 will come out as 0.18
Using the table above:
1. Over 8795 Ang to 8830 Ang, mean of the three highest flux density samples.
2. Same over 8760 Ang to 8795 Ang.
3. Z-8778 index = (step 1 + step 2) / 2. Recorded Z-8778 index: 15.8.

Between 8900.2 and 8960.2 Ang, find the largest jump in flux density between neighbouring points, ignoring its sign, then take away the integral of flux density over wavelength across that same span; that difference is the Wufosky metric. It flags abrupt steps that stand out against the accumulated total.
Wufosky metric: -945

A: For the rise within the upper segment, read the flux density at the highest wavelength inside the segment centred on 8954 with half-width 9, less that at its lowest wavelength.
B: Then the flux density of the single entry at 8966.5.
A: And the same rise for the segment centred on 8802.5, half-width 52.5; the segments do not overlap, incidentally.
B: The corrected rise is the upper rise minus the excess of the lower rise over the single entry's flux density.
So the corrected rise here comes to 15.6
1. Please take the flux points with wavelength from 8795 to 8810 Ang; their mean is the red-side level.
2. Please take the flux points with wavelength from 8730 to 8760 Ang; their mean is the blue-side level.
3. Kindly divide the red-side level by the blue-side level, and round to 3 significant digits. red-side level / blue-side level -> 1.05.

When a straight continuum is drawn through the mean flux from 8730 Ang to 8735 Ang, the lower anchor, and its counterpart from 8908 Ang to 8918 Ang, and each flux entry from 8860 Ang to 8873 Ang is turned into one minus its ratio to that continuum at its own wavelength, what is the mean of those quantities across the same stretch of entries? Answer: 0.03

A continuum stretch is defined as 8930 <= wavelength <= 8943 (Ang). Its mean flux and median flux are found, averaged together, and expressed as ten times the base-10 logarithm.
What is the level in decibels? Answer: 12.0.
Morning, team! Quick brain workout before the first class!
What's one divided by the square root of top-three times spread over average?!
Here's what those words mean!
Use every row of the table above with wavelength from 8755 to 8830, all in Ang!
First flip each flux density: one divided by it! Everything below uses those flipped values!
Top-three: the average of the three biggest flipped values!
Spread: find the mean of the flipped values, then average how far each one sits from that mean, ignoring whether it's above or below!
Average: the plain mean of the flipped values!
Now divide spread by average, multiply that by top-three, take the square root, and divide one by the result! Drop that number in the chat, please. 17.7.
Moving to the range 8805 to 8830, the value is 22.3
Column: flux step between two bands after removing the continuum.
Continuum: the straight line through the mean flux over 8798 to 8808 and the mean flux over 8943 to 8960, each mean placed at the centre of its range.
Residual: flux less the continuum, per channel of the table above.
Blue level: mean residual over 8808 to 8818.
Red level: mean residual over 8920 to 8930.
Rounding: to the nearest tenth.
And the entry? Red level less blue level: 0.2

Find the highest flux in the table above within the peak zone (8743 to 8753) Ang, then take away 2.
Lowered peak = 13.1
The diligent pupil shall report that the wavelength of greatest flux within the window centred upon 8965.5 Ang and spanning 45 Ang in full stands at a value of 8961.5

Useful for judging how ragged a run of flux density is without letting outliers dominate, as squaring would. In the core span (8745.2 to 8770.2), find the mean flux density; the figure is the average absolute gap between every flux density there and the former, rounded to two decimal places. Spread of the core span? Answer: 0.41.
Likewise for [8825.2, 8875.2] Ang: 0.58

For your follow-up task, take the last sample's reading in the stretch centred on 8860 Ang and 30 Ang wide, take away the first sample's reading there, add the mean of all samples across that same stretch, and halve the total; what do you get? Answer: 6.8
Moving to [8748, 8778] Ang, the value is 8.1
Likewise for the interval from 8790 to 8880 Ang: 8.6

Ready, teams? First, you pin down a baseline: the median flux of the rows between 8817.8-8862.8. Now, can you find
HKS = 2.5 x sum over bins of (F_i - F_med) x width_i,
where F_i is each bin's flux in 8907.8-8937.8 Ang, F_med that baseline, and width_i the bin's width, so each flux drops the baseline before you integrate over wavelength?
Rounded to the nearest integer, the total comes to 11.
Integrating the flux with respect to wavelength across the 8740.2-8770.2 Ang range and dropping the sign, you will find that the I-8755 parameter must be 442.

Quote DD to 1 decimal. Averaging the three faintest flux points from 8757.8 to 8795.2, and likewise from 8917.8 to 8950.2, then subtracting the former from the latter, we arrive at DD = 1.8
